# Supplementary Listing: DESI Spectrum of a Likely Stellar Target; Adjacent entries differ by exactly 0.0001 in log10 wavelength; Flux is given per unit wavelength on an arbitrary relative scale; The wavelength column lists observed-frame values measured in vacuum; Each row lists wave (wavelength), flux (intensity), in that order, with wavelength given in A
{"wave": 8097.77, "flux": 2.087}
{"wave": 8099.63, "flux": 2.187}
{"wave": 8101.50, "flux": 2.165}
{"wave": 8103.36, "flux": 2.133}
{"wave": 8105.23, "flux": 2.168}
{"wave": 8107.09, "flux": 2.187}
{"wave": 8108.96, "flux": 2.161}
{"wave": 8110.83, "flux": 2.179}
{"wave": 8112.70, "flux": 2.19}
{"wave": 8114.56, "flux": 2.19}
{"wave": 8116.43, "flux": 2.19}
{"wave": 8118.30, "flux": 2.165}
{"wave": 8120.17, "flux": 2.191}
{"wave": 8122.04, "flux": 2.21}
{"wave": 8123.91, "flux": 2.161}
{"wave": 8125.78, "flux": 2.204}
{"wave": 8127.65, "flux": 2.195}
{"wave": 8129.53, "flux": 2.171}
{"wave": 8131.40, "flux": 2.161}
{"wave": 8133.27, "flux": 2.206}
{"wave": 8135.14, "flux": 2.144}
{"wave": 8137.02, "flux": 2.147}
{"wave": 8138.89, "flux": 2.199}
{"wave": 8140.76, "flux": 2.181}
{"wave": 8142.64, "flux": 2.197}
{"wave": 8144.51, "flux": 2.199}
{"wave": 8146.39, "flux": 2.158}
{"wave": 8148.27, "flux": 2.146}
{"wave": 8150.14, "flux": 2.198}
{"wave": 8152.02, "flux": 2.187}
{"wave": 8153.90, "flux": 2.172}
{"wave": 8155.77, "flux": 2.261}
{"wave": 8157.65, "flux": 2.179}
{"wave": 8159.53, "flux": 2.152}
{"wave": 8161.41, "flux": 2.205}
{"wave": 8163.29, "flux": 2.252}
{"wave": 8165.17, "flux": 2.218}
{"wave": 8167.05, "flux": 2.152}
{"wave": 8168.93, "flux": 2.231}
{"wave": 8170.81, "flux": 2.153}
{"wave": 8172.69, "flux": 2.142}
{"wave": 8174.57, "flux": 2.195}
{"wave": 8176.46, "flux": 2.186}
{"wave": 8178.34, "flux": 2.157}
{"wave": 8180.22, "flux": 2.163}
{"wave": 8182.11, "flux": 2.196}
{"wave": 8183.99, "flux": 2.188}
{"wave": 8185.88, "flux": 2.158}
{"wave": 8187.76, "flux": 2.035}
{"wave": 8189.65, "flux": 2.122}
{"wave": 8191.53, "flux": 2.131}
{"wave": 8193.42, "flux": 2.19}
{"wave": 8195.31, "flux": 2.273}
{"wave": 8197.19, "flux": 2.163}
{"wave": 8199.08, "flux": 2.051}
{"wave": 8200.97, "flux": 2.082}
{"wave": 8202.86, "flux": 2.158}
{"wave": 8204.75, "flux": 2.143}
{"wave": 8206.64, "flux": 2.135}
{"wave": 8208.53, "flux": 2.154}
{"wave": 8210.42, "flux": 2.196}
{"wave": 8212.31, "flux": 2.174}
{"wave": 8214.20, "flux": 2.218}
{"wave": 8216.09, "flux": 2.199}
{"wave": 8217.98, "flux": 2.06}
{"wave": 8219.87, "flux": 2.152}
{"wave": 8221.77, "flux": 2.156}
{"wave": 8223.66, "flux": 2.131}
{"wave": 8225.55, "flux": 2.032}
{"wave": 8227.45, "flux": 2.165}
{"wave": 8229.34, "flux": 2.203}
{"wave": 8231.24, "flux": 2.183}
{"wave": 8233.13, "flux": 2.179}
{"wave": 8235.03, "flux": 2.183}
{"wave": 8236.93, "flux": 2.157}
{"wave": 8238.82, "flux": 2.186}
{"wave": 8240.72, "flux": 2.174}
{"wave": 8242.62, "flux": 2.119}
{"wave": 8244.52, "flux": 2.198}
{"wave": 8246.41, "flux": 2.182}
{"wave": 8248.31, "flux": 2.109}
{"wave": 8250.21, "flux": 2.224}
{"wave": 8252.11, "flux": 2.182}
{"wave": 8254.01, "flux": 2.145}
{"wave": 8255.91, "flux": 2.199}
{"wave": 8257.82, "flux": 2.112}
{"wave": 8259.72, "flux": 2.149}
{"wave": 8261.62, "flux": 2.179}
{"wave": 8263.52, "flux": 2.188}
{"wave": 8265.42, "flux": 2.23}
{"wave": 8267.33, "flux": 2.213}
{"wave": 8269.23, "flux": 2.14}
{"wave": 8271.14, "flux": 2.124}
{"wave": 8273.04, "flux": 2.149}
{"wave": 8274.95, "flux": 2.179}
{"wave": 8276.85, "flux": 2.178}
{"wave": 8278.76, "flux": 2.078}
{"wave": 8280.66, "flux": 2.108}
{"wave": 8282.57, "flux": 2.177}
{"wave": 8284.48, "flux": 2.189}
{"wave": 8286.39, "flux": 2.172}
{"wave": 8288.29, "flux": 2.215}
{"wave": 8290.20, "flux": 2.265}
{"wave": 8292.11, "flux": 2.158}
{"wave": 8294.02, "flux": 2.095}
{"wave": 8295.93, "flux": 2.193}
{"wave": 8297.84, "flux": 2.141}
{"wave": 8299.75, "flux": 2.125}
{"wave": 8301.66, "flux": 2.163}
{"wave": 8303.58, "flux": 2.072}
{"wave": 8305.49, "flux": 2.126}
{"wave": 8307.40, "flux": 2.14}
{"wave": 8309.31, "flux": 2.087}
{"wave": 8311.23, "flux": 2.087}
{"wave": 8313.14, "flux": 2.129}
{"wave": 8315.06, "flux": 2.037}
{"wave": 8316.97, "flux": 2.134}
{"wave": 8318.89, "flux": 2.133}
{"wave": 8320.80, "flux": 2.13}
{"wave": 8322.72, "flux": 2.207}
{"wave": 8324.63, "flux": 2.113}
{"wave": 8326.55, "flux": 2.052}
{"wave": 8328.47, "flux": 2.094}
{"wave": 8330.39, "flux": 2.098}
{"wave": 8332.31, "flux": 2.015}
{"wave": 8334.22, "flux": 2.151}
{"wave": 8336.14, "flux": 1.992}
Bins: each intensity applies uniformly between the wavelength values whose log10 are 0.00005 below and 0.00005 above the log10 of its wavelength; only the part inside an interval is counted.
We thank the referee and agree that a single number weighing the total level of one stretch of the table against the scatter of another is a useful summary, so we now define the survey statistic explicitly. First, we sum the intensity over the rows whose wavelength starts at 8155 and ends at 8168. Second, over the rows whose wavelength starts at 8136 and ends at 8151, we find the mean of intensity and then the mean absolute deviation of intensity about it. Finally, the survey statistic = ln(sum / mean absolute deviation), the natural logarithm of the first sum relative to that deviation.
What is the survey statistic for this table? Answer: 6.6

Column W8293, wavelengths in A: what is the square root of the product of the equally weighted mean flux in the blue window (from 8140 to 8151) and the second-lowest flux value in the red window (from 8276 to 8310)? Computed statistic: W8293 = 2.13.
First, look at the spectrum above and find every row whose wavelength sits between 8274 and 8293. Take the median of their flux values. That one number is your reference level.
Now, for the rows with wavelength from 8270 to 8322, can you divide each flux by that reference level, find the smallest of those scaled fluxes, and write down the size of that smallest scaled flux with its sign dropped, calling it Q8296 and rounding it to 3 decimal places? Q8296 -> 0.935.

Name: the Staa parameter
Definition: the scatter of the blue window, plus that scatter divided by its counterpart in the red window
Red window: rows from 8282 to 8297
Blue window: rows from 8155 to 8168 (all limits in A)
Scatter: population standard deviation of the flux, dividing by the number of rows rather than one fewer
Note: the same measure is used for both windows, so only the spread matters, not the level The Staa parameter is 0.95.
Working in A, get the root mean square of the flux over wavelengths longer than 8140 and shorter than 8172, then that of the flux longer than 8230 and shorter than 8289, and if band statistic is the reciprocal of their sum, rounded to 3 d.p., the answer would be 0.229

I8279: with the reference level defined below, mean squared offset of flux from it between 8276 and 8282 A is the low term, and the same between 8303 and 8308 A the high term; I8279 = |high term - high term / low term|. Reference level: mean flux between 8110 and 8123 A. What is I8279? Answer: 1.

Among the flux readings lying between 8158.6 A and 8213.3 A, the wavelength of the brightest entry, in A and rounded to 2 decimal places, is 8195.31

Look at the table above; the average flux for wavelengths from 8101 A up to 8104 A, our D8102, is 2.15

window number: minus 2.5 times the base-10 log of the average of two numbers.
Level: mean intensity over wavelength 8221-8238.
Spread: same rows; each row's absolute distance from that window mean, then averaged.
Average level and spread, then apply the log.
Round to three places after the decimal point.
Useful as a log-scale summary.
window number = -0.097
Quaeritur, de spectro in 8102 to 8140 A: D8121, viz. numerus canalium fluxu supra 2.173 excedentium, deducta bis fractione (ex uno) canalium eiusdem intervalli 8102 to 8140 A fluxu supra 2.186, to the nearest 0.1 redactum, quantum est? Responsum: 10.0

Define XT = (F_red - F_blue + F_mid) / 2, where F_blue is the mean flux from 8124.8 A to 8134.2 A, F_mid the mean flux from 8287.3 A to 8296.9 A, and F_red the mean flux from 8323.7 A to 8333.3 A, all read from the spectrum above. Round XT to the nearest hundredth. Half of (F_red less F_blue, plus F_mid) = 1.04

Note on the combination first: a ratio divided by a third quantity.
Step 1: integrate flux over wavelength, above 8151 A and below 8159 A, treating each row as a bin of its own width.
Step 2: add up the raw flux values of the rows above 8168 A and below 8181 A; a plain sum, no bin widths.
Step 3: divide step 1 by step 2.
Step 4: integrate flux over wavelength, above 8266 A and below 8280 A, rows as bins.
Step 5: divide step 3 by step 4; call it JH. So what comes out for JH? 0.038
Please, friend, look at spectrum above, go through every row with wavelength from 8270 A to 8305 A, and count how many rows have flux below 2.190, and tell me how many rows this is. 15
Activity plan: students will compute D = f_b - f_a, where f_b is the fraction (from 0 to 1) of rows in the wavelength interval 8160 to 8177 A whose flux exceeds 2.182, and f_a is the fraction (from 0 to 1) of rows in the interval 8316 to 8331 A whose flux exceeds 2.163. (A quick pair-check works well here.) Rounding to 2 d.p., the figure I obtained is 0.54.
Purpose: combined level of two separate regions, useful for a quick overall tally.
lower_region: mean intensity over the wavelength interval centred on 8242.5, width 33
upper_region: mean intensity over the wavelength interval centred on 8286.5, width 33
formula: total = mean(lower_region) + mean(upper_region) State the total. 4.33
